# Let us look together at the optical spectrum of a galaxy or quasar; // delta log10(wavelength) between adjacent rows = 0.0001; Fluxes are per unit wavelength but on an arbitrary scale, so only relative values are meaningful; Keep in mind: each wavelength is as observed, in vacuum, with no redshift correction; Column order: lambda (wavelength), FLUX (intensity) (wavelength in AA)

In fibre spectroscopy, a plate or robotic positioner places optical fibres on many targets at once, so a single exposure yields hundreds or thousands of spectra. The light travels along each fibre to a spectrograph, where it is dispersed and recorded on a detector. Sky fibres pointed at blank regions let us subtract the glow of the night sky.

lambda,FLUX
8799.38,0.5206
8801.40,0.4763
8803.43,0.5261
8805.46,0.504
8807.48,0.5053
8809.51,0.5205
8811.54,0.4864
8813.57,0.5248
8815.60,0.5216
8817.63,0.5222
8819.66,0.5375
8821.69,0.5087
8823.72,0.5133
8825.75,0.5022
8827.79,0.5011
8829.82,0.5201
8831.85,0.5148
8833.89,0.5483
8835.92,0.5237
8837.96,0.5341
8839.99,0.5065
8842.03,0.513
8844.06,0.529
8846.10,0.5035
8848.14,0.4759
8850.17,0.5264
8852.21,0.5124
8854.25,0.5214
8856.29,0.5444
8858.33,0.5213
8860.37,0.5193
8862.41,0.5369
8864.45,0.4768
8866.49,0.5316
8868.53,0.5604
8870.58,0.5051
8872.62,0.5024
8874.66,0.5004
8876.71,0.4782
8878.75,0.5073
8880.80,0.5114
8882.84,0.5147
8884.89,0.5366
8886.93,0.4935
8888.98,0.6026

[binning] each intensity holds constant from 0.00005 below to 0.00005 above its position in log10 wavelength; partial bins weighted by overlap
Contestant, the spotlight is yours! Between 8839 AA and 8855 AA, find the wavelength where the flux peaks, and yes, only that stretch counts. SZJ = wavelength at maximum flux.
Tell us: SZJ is 8844.06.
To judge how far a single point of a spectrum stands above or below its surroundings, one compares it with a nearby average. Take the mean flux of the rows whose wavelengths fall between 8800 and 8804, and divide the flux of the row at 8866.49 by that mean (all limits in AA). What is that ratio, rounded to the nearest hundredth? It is 1.06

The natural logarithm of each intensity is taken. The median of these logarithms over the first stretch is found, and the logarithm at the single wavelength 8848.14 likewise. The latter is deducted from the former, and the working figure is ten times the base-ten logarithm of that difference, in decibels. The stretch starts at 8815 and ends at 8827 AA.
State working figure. -11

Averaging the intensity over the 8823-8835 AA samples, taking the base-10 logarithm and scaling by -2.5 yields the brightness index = 0.717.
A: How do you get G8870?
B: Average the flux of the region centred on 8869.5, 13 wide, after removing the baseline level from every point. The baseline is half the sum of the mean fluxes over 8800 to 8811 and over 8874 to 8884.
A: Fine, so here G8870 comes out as 0.008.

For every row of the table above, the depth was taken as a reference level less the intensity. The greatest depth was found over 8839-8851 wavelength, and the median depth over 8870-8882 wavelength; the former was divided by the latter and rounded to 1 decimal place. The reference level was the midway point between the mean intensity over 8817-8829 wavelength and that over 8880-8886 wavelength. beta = 3.0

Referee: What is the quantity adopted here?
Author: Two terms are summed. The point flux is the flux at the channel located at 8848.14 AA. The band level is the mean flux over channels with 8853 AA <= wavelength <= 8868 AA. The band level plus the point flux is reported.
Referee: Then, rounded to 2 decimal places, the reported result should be 1.00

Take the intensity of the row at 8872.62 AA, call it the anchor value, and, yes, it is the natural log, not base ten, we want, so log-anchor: -0.69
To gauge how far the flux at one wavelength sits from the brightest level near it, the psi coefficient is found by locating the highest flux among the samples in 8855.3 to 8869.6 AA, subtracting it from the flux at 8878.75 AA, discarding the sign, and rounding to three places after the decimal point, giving 0.053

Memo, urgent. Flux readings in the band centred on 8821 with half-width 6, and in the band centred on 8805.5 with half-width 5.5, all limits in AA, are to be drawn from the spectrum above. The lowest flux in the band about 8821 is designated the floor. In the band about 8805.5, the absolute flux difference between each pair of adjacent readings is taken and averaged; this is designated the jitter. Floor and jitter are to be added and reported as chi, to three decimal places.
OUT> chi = 0.524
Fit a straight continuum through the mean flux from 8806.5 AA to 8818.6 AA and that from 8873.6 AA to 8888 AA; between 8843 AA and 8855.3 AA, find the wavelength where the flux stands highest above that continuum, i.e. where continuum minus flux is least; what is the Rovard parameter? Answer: 8844.06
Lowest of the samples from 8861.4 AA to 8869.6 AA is 0.4768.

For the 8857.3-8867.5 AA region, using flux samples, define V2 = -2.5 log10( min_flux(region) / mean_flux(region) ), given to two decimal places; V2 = 0.09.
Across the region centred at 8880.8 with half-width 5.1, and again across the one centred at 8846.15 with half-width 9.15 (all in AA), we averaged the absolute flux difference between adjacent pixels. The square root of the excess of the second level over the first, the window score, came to 0.087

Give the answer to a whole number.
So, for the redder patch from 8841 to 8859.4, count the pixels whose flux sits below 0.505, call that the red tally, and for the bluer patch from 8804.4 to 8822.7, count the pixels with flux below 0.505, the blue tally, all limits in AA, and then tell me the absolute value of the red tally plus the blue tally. 4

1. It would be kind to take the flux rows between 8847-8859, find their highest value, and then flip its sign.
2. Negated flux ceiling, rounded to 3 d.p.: -0.544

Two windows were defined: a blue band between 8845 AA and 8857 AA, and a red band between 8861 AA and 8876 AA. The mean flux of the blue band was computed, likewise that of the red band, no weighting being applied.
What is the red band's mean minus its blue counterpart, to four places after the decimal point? 0.0022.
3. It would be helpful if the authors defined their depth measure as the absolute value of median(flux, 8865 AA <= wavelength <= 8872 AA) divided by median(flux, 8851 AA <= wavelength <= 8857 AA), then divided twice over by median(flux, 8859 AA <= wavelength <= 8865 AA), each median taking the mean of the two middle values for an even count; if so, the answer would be 3.781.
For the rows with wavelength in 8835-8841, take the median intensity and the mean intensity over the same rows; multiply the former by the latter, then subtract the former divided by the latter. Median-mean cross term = -0.731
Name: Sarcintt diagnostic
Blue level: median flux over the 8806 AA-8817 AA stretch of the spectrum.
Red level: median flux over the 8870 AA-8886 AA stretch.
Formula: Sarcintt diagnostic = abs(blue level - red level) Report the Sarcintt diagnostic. 0.0143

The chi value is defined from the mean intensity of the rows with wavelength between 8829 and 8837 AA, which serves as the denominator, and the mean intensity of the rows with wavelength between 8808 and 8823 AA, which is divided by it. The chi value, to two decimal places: 0.98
